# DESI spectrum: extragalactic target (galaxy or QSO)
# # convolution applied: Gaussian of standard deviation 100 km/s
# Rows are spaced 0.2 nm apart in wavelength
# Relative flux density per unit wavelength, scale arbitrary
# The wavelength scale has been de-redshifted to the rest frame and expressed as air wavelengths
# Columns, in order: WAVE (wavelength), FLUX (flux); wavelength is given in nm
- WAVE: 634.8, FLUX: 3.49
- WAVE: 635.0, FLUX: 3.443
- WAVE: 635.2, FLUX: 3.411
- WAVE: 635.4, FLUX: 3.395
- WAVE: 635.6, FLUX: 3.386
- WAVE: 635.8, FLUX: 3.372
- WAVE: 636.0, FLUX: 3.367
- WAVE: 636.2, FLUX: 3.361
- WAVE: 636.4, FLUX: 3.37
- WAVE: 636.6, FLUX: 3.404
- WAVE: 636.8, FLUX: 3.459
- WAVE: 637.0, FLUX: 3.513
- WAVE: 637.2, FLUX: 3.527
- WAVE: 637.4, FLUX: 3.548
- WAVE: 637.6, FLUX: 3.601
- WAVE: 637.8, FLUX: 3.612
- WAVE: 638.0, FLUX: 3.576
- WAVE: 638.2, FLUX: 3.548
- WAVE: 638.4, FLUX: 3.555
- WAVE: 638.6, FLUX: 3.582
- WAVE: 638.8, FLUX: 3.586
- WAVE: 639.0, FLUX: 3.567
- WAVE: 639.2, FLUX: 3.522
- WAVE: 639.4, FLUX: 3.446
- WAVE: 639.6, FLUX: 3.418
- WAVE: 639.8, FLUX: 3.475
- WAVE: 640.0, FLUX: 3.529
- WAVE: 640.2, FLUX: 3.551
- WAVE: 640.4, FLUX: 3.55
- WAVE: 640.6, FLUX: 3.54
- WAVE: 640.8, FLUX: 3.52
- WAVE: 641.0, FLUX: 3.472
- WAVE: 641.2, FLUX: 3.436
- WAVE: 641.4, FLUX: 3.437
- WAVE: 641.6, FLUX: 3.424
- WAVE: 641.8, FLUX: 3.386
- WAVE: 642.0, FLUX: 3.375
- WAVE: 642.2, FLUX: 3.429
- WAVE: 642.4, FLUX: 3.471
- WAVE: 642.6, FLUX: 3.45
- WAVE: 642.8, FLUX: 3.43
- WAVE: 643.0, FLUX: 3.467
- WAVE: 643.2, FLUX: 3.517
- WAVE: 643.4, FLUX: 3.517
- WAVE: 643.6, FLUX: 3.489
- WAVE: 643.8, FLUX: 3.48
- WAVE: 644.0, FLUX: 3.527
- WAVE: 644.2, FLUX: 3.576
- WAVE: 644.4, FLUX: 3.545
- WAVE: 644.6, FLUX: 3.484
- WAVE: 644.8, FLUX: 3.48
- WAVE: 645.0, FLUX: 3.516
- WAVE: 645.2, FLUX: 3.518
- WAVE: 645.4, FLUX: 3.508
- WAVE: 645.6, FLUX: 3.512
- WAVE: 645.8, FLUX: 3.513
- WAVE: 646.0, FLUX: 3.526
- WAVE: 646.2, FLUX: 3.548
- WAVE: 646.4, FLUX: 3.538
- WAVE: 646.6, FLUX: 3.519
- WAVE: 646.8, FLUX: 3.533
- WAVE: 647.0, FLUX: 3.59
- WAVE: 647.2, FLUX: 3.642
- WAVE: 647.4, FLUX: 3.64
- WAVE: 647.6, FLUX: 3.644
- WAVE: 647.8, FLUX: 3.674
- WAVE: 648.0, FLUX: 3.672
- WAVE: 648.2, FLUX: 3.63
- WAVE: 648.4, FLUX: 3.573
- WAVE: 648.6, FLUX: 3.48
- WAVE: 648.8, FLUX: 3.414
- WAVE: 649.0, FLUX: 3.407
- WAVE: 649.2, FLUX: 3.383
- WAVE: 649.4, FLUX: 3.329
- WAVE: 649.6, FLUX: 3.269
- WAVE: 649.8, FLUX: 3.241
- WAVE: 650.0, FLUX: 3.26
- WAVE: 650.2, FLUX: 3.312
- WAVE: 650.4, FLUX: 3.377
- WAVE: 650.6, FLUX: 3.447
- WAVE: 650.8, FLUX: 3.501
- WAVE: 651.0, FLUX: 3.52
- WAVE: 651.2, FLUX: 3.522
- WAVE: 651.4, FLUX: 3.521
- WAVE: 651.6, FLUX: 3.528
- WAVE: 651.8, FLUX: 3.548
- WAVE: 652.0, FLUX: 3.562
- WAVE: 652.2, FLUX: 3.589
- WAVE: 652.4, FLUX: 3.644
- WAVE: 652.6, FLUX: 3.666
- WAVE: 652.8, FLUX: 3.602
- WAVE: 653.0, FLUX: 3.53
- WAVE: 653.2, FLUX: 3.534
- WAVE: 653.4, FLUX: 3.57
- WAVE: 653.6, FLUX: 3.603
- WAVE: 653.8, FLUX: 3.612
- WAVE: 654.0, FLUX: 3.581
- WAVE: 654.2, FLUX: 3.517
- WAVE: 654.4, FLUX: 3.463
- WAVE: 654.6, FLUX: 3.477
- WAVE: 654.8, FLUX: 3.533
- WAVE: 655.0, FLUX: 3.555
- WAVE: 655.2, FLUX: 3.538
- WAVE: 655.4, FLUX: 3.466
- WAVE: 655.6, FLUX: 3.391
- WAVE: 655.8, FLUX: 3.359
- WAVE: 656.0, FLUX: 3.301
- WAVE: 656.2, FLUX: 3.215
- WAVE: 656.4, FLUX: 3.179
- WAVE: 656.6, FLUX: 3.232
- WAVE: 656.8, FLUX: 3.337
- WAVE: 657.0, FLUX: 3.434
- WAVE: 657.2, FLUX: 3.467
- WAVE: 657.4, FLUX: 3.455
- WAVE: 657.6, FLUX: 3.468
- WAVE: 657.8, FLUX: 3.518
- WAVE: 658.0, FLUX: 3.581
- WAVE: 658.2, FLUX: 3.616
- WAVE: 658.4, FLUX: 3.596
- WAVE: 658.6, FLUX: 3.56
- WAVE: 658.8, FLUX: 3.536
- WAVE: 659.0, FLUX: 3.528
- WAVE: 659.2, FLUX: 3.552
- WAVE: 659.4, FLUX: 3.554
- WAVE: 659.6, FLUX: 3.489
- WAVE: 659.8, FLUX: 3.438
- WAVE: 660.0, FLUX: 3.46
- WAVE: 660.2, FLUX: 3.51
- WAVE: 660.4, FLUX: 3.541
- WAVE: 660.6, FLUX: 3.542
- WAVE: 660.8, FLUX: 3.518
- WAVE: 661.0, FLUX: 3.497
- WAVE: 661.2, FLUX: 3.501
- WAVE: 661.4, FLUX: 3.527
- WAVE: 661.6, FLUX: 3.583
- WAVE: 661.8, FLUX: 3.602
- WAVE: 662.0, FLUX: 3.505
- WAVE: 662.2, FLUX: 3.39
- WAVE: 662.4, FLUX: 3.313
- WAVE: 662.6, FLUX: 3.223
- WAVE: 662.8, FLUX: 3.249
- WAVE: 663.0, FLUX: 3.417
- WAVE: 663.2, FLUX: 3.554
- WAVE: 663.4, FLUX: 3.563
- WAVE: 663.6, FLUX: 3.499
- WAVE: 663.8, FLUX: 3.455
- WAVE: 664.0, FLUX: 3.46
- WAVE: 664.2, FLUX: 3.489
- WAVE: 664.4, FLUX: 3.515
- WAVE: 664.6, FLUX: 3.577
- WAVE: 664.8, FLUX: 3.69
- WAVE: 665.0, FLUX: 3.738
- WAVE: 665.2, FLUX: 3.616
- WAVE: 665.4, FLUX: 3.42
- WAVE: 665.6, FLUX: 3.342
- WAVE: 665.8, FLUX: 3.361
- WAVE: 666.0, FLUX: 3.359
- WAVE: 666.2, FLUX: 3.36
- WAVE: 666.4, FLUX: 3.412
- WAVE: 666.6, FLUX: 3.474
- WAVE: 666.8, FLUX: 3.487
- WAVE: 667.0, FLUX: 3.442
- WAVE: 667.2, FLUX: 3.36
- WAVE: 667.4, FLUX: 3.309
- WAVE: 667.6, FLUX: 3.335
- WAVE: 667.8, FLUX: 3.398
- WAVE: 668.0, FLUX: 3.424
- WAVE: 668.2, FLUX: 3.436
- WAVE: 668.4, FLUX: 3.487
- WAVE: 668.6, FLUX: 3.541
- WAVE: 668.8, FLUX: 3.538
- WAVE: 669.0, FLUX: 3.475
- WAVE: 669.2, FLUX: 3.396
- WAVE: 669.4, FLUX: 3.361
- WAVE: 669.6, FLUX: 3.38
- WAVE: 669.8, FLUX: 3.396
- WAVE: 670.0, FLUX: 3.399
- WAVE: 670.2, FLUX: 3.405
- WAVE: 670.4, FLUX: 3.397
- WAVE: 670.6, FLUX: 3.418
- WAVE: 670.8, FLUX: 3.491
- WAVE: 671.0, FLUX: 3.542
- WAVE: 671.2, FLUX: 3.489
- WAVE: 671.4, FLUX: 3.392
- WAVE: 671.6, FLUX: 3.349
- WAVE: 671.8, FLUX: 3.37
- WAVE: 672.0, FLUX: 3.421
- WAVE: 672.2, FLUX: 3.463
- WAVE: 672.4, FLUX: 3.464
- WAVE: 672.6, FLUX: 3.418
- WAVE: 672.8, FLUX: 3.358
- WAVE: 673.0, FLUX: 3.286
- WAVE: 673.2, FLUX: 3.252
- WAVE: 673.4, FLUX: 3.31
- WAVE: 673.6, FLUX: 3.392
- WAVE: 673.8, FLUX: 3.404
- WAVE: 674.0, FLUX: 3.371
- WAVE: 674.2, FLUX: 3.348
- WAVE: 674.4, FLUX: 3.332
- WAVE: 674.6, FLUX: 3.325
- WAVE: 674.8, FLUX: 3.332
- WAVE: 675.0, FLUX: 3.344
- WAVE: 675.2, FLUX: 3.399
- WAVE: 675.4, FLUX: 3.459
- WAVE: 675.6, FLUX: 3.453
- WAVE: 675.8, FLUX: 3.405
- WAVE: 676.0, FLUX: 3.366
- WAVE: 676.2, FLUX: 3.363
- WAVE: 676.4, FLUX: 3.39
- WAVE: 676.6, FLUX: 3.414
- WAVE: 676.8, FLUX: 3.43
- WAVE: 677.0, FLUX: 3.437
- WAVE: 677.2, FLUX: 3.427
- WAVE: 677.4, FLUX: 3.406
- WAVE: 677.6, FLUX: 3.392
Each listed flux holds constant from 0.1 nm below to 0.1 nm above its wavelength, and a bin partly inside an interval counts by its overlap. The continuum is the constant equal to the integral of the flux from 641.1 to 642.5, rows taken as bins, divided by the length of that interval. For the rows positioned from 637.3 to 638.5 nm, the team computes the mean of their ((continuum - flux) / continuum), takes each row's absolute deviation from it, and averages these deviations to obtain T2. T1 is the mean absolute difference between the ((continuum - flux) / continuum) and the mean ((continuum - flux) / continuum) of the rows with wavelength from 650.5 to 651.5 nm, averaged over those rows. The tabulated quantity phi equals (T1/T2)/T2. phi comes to 146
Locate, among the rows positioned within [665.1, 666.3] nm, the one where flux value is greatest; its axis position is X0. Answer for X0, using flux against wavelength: 665.2 nm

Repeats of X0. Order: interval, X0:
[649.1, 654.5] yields 652.6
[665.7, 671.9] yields 671.0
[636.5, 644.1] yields 637.8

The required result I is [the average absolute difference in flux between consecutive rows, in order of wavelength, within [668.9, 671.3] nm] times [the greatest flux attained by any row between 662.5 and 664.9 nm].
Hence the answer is 0.12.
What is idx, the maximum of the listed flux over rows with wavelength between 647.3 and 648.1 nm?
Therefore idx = 3.674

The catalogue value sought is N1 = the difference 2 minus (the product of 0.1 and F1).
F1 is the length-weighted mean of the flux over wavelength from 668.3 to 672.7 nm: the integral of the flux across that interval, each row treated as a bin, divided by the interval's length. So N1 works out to 1.66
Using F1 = 3.44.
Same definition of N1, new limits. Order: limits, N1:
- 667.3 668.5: 1.66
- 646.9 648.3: 1.64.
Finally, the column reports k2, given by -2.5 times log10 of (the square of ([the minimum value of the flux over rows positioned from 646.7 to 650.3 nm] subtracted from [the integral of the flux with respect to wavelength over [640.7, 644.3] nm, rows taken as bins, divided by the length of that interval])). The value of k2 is 3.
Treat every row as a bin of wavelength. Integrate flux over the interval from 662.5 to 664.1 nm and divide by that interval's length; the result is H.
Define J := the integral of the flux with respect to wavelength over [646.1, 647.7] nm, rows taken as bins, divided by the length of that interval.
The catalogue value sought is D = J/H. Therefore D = 1.05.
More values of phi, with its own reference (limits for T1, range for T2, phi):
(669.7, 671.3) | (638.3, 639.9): 57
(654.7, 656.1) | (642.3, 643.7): 427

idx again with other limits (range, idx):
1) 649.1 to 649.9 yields 3.383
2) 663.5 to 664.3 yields 3.499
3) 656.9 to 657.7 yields 3.468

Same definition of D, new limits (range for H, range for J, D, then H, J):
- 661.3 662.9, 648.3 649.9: 0.99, 3.42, 3.39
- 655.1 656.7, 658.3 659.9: 1.06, 3.34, 3.53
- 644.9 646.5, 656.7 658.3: 0.99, 3.52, 3.48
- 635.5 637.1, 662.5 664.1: 1.01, 3.40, 3.43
